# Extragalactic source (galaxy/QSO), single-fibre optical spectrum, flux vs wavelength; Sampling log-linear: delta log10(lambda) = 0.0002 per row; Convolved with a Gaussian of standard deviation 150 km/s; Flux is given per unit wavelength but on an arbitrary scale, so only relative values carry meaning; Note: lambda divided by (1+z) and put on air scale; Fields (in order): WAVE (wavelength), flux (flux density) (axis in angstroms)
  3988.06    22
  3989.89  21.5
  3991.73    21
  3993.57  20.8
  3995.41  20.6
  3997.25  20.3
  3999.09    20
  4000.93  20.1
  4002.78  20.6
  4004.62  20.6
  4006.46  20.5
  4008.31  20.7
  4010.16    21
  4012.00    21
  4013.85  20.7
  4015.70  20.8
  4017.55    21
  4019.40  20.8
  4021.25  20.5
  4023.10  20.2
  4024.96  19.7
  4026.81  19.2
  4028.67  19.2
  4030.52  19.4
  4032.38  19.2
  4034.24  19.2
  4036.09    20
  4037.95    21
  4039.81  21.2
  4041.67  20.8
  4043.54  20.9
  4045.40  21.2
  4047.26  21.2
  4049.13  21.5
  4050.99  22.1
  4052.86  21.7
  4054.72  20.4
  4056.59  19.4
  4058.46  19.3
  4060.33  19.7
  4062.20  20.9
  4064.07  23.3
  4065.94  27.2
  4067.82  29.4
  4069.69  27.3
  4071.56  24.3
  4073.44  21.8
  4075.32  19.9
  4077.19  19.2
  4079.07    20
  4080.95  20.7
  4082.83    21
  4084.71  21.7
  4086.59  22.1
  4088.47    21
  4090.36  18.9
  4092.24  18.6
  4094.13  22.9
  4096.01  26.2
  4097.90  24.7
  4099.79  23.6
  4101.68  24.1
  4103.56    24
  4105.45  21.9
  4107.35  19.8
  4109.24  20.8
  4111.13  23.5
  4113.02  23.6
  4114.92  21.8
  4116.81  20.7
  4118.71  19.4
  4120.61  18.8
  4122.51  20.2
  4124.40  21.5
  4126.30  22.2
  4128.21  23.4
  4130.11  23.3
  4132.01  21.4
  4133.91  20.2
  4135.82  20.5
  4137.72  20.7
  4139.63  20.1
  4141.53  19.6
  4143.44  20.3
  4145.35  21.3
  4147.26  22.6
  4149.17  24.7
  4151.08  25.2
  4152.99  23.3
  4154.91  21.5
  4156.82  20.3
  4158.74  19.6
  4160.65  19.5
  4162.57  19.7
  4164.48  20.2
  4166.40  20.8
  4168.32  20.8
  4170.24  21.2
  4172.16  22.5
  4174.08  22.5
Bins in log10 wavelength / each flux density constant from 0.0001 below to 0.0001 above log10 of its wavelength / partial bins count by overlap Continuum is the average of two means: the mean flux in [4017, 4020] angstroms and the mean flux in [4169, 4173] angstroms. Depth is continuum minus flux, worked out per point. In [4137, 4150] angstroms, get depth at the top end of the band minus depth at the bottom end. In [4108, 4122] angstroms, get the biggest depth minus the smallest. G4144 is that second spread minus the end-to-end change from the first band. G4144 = 8.8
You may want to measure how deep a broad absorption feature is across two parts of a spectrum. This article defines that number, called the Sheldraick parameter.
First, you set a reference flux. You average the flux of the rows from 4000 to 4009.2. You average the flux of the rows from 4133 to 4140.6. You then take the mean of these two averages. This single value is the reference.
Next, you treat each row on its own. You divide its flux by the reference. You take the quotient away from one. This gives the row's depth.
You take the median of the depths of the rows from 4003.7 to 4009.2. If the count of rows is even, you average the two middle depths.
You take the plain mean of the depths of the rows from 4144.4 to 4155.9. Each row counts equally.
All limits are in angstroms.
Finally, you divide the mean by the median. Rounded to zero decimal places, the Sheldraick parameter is 16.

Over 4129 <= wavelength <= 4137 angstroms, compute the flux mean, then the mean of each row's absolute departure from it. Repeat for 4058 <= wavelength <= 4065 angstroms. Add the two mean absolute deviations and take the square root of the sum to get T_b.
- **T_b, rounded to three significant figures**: 1.52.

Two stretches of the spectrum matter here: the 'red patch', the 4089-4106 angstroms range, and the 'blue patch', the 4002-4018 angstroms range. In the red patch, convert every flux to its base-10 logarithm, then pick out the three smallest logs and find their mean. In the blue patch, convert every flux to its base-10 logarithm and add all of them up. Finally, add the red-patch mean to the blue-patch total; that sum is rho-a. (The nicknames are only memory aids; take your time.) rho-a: 13.2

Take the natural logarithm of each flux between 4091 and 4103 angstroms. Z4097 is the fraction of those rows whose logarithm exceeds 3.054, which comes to 0.83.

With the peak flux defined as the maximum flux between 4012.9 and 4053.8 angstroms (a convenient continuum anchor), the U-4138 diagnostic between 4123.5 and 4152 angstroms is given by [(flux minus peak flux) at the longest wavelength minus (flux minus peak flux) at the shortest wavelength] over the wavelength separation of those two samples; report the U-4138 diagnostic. 0.14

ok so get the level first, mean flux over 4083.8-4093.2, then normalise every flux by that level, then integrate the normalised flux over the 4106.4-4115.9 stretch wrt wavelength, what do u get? 10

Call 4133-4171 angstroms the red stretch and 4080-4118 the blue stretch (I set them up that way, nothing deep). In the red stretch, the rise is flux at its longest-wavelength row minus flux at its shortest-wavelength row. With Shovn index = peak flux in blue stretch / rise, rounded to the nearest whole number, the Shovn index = 26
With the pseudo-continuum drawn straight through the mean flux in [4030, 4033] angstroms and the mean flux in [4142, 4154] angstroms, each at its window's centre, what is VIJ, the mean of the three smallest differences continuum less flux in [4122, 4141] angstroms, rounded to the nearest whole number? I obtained -1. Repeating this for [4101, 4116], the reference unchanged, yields -2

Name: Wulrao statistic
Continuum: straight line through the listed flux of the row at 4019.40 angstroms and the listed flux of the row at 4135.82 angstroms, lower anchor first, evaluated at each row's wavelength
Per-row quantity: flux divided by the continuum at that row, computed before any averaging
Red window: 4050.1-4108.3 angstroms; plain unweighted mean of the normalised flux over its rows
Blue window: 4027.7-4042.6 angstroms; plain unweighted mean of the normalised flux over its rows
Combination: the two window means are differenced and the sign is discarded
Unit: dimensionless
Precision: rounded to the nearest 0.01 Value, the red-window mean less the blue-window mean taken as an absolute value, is 0.11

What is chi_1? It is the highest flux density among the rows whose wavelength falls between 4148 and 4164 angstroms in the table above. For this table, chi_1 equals 25.2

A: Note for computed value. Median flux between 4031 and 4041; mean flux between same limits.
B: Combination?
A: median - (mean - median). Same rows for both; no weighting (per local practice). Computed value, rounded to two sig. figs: 20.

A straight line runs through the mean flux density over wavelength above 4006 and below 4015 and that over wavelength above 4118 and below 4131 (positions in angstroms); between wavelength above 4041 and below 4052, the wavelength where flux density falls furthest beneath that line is 4041.67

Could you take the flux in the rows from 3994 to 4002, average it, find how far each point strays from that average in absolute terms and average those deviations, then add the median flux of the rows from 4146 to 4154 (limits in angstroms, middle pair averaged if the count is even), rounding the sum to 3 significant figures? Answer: 24.2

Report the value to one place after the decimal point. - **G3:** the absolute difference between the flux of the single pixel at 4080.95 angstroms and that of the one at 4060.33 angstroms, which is 1.0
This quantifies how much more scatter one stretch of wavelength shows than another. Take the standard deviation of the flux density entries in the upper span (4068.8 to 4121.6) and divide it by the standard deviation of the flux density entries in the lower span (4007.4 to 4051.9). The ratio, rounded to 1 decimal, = 2.8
